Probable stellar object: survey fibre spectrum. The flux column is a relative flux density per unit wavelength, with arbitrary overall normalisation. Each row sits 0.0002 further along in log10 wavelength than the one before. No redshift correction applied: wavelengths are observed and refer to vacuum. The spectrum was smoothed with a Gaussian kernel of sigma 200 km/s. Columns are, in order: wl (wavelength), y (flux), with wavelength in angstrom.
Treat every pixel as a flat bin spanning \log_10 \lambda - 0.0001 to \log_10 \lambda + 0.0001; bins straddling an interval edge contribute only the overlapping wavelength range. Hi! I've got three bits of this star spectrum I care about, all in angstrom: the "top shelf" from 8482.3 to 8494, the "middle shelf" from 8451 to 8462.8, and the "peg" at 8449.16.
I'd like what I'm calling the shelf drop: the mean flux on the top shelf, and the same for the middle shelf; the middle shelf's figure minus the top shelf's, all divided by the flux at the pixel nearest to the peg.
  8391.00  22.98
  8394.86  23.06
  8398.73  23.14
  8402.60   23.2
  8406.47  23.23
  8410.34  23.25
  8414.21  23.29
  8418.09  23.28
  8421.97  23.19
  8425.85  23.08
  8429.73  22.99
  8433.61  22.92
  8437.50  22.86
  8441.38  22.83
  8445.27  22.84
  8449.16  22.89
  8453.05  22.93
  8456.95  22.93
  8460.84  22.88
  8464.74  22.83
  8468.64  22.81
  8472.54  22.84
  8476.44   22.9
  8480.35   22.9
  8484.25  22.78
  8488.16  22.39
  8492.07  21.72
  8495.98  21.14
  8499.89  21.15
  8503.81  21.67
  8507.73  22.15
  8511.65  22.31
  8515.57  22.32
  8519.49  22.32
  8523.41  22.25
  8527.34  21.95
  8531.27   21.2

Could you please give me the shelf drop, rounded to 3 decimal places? 0.027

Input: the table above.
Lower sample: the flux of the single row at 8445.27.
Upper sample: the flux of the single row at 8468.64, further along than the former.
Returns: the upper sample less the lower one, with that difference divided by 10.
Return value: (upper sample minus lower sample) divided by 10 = -0.003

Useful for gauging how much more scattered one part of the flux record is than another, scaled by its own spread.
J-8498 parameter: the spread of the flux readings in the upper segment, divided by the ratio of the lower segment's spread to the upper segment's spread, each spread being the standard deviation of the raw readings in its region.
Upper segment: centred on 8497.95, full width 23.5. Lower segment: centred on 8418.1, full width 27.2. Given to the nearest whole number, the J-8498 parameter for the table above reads 2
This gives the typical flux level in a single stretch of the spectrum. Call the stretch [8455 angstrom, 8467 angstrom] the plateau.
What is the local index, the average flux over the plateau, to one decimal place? 22.9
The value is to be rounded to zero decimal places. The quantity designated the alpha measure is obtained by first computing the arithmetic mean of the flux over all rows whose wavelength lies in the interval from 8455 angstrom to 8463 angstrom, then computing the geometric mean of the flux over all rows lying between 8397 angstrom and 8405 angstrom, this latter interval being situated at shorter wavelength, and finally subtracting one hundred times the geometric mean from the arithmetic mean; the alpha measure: -2294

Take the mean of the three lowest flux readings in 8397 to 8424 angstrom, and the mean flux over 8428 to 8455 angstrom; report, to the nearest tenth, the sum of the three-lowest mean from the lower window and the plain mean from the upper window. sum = 46.1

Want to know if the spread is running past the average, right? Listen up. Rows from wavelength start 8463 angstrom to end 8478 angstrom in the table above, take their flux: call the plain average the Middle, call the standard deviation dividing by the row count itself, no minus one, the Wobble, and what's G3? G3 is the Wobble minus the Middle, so -22.8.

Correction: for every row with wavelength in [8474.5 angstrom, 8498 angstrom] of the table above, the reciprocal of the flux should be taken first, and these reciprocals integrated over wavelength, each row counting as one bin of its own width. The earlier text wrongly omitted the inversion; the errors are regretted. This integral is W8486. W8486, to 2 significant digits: 1.1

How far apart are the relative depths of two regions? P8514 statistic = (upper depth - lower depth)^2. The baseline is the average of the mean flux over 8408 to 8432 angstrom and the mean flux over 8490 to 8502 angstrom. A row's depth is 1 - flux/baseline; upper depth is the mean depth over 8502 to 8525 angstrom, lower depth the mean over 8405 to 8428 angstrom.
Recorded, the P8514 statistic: 0.0022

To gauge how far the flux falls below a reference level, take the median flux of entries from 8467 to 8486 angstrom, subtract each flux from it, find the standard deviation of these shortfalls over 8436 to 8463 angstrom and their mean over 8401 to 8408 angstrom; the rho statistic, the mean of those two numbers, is -0.17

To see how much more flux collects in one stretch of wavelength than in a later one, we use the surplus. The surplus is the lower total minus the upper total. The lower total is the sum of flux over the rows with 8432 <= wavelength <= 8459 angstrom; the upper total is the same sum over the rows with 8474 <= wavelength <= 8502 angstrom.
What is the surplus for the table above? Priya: 5.2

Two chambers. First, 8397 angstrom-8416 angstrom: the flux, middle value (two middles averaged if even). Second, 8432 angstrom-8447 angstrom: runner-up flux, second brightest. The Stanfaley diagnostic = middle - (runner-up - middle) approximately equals 23.6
